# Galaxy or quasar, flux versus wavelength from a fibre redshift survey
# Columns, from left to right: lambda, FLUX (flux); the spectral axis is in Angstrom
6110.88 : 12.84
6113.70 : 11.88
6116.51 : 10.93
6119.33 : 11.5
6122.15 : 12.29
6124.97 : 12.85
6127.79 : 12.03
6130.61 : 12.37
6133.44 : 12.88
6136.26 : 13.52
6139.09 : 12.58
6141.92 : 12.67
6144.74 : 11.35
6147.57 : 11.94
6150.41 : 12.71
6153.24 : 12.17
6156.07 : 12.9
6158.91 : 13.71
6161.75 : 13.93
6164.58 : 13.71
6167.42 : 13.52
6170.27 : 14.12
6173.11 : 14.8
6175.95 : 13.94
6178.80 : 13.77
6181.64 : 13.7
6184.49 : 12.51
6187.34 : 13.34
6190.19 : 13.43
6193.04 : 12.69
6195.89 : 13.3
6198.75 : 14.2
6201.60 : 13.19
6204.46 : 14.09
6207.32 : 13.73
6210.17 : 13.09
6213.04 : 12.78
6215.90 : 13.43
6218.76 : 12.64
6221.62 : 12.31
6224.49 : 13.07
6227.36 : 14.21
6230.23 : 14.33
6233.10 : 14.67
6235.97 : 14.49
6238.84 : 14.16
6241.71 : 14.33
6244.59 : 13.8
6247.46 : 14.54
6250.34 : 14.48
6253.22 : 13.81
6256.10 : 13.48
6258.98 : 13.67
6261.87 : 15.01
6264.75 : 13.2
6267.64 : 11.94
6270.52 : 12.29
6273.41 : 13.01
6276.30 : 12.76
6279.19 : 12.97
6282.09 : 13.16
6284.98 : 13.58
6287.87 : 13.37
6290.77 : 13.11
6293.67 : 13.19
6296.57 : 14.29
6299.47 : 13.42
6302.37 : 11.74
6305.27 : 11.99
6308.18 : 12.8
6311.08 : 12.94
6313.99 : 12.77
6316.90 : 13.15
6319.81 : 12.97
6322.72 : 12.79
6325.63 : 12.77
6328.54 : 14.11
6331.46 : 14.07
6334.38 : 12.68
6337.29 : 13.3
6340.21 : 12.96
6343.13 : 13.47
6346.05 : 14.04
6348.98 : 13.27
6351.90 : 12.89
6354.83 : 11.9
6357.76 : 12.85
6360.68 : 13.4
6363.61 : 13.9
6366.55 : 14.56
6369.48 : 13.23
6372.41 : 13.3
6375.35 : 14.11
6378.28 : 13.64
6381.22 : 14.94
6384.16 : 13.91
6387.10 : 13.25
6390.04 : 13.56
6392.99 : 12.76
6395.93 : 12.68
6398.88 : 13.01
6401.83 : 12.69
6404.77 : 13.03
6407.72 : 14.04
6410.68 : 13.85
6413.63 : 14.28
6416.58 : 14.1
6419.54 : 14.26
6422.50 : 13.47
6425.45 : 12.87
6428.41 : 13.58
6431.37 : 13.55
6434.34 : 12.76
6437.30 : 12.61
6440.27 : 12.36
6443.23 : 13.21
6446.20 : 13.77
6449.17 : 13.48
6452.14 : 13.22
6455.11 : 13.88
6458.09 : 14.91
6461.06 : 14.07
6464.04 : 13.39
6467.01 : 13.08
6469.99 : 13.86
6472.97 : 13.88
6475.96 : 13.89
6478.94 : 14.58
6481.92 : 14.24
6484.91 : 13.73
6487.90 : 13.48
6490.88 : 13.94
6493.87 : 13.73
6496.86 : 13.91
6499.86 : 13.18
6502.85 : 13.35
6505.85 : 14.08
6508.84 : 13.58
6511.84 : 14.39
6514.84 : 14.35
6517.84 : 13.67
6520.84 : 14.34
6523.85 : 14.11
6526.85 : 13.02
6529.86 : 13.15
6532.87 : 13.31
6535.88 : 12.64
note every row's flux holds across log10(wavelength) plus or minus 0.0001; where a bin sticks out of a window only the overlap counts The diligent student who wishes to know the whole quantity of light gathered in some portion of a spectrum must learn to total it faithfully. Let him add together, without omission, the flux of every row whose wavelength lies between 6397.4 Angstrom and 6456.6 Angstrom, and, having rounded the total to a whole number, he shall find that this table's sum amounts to 268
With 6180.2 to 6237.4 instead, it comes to 269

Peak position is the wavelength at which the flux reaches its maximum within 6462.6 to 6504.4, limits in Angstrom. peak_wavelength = 6478.94 Angstrom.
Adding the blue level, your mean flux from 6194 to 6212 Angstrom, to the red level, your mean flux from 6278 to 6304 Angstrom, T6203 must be 26.8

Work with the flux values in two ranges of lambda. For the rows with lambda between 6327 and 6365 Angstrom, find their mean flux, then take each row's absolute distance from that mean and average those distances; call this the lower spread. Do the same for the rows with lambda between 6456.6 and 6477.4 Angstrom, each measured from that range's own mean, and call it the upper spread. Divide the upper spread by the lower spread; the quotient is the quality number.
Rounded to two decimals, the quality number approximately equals 0.74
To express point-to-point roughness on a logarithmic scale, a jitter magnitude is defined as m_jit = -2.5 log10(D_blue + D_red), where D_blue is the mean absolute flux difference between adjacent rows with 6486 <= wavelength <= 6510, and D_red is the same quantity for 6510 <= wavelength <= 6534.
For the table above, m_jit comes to 0.17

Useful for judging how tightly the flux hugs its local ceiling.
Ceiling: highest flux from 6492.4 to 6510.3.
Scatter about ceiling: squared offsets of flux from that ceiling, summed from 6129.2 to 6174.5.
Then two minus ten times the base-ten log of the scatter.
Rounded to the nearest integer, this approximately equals -13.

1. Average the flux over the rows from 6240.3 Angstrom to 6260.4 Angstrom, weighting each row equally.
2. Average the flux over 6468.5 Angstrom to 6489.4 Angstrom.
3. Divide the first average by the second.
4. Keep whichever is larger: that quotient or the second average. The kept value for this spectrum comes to 14.0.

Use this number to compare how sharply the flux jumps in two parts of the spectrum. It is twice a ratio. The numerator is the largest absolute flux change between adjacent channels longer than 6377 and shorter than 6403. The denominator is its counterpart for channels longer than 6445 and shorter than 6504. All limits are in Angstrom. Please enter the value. 2.5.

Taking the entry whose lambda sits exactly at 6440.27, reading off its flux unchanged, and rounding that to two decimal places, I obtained 12.36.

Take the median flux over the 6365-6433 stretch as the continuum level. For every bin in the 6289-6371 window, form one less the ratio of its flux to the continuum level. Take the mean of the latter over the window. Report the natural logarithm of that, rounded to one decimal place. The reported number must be -3.5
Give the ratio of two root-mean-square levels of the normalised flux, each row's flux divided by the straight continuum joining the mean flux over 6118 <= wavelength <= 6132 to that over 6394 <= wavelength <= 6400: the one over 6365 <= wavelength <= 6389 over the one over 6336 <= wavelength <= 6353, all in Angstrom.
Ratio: 1.04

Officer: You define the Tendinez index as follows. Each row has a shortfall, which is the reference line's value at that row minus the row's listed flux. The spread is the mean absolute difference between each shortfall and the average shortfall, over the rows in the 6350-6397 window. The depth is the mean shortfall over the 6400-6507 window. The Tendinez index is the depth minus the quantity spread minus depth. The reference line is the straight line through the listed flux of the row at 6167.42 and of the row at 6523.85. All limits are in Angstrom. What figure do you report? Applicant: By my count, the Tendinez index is 0.18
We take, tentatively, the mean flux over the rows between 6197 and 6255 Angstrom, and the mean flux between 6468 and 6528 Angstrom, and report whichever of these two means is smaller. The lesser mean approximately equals 13.8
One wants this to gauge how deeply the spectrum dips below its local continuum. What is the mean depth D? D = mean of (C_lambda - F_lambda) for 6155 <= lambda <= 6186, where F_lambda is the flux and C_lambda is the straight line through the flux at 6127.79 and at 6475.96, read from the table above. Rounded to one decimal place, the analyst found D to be -1.4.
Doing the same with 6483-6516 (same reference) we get 0.2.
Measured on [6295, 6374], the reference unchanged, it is 0.0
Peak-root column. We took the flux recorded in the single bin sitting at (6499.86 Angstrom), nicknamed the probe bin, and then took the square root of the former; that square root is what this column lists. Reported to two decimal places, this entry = 3.63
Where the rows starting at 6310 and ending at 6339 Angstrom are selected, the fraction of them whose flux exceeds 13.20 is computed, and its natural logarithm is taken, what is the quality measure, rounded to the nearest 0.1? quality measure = -1.2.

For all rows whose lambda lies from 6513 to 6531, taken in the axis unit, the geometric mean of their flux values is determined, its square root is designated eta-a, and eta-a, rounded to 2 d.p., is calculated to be 3.71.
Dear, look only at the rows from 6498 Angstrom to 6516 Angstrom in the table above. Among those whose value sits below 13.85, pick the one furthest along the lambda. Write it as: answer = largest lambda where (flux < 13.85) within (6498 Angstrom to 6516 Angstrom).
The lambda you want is 6508.84 Angstrom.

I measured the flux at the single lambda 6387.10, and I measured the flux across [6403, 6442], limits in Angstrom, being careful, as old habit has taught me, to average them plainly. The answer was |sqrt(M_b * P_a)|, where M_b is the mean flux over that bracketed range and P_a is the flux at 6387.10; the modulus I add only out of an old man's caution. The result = 13.3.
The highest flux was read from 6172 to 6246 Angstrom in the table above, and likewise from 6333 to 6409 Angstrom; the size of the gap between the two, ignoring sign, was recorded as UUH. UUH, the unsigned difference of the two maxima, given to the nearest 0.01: 0.14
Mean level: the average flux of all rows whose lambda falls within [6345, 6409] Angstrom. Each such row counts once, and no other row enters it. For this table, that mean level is 13.4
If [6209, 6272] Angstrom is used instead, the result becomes 13.6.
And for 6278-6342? 13.1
